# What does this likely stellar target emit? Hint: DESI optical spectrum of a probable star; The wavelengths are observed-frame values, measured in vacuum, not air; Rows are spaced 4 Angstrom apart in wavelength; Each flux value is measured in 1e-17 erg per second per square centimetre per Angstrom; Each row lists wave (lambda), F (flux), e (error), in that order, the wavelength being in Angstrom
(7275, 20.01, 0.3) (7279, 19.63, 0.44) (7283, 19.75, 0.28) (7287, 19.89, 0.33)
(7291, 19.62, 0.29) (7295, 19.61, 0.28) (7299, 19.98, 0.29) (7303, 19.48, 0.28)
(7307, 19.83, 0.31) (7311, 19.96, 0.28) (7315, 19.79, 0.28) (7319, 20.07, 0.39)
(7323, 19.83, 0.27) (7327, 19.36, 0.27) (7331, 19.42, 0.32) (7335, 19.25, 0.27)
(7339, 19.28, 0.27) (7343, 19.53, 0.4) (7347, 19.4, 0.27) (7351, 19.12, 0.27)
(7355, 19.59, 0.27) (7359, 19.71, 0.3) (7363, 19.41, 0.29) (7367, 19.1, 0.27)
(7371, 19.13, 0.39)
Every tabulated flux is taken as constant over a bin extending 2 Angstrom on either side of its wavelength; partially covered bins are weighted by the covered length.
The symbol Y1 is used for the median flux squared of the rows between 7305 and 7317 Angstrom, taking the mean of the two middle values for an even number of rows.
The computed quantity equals 393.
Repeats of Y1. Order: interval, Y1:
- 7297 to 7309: 393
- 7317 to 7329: 393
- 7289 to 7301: 385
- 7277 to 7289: 390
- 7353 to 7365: 384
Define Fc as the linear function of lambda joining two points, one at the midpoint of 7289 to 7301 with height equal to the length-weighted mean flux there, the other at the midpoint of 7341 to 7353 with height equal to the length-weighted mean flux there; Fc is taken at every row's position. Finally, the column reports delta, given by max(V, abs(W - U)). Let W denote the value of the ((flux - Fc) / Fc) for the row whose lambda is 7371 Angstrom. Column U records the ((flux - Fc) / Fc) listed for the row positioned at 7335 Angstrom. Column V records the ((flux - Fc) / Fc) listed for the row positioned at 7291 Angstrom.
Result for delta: 0.0076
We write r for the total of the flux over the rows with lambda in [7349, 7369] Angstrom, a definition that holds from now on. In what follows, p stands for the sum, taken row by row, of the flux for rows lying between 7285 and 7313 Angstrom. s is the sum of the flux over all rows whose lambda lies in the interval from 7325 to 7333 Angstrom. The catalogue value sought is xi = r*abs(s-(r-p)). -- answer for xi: 7776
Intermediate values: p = 138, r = 97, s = 39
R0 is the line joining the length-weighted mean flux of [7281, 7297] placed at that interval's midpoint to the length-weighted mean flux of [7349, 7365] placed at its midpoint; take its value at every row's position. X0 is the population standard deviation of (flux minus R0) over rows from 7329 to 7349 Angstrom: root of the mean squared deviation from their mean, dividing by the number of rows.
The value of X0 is 0.11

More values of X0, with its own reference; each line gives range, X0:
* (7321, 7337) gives 0.20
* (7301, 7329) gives 0.23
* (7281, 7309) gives 0.16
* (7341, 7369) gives 0.21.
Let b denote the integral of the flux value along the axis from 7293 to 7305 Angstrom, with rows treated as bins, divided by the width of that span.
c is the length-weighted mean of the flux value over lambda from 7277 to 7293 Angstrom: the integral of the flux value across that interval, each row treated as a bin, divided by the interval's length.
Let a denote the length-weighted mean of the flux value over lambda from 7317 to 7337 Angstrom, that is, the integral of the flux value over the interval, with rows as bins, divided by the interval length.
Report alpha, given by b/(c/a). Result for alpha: 19.55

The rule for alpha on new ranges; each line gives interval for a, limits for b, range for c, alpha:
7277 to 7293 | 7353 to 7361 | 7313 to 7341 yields 19.80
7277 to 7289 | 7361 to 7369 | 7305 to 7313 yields 19.12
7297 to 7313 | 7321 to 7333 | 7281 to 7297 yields 19.63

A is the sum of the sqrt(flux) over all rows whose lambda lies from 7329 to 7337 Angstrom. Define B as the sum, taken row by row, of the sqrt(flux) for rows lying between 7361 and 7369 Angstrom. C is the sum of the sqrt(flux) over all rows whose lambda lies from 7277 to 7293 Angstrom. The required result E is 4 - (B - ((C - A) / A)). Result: -4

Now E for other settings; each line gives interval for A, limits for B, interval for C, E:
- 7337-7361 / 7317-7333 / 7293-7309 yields -14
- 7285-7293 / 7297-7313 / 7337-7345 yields -14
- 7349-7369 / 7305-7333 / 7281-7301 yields -27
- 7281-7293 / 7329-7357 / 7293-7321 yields -25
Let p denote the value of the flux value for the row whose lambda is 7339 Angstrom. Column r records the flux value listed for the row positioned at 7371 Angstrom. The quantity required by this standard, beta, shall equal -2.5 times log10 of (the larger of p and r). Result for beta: -3.213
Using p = 19.28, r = 19.13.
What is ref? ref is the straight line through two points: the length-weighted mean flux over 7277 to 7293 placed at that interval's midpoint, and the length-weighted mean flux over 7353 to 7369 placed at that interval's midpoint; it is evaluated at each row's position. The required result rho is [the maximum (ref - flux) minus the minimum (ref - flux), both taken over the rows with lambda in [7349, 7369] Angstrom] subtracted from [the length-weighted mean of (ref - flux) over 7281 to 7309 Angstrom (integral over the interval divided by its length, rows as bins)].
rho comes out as -0.67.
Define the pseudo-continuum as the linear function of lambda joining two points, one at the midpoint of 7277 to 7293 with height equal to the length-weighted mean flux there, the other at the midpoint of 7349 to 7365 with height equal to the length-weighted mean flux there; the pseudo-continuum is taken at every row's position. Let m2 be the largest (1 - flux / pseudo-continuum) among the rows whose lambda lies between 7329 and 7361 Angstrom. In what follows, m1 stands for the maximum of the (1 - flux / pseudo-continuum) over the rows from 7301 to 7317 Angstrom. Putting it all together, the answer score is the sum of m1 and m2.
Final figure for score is 0.0274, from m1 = 0.009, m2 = 0.018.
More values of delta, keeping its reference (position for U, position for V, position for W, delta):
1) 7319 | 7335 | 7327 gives 0.0333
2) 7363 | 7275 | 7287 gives 0.0063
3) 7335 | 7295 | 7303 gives 0.0003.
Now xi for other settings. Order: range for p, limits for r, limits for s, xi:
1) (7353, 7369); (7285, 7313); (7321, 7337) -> 2394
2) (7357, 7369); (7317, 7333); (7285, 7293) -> 1499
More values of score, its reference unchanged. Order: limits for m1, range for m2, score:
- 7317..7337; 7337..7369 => 0.0332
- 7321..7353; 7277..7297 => 0.0243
